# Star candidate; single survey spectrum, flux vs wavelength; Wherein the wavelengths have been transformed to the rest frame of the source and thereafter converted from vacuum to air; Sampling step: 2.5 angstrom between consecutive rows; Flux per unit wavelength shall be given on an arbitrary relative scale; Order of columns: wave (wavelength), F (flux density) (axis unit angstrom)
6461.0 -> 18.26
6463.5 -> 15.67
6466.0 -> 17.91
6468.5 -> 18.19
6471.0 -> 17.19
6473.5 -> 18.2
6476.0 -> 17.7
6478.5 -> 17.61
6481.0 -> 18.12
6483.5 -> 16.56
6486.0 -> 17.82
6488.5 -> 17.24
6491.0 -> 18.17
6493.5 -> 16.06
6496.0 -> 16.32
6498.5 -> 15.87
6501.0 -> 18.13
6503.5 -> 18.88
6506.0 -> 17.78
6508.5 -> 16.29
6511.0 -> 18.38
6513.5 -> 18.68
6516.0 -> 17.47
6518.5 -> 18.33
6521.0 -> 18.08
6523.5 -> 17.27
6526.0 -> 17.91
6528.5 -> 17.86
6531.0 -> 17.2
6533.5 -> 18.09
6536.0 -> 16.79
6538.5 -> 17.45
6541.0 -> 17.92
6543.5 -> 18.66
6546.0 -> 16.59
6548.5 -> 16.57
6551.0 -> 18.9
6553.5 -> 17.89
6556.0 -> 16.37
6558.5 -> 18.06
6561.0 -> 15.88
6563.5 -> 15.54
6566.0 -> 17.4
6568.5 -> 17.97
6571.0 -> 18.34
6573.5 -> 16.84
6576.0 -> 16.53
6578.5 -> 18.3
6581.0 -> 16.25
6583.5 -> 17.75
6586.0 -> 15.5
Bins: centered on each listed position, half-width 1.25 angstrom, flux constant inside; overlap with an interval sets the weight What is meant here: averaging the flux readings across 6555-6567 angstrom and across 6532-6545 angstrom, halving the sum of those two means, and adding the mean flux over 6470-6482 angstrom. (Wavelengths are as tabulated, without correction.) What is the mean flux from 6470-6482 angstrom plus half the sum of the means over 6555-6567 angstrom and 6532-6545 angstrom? 35.0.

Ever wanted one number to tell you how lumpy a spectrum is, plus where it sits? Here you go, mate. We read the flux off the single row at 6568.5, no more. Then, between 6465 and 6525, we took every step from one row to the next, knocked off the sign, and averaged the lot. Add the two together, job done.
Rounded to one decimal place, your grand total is 18.9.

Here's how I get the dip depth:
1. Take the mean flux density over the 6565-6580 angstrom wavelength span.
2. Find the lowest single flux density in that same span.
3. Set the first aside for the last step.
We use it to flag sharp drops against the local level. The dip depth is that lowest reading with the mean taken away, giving -1.0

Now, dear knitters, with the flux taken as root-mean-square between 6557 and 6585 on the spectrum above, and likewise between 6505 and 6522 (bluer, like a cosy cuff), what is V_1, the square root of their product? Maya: 17.5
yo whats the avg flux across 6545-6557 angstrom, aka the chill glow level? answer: 17.3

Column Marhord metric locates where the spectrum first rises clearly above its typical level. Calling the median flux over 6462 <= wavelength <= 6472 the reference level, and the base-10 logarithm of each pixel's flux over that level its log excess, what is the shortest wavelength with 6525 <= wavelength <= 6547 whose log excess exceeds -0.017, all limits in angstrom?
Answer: 6526.0 angstrom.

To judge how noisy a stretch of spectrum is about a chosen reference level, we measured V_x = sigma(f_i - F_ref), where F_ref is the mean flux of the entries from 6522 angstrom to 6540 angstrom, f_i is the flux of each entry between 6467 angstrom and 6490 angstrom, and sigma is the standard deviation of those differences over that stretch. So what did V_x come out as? 0.5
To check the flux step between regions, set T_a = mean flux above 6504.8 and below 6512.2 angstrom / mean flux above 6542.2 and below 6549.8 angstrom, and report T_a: 1.01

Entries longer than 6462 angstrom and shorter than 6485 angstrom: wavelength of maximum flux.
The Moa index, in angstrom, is 6473.5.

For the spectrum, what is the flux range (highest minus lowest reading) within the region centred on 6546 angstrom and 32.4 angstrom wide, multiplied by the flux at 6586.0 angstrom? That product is 47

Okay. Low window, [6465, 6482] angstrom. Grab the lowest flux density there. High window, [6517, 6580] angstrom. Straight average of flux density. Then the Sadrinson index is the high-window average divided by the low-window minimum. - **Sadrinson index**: 1.02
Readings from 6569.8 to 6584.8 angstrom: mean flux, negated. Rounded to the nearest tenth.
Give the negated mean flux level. -17.3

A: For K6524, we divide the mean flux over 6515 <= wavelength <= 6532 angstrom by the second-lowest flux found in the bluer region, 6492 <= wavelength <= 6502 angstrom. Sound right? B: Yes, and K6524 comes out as 1.10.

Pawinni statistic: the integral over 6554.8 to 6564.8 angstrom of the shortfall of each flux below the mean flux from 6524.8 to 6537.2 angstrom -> 11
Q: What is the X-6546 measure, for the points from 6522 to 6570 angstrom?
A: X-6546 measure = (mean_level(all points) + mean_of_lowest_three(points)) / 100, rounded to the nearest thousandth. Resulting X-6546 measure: 0.333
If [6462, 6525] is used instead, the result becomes 0.334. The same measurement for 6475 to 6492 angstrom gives 0.347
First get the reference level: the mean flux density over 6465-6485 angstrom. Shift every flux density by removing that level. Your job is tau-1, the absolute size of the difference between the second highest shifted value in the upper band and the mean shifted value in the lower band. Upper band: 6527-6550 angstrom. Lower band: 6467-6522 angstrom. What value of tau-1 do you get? 0.50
